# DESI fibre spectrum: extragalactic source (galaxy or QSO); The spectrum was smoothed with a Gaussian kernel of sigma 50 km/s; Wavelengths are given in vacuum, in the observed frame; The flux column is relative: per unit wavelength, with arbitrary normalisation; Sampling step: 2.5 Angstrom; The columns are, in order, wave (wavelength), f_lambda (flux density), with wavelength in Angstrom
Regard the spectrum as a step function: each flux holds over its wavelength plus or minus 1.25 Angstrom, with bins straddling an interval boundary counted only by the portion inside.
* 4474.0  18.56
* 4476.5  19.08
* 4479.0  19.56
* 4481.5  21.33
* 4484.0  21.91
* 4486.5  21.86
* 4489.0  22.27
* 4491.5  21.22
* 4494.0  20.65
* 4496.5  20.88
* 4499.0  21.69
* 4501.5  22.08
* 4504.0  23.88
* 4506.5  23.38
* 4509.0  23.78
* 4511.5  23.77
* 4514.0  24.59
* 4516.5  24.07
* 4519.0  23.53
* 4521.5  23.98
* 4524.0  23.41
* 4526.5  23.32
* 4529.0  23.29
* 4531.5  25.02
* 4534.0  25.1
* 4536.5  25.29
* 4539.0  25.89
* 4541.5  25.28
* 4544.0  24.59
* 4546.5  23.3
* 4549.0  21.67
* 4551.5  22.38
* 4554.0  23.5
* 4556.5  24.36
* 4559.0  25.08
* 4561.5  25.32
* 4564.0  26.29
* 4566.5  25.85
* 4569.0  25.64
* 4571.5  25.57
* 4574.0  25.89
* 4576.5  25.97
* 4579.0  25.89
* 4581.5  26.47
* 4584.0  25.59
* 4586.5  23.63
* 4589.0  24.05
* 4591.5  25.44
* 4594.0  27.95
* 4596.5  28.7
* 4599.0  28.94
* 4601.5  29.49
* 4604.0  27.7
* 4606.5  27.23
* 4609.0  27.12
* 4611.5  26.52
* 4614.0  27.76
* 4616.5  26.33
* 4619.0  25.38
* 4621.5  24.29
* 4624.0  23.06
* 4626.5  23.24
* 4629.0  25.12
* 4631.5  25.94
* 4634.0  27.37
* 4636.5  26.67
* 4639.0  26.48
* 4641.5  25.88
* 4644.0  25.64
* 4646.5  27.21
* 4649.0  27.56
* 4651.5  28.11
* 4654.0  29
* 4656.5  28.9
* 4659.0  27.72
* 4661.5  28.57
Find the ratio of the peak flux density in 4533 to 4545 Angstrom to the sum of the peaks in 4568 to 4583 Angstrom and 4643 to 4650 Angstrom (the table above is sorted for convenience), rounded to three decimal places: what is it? 0.479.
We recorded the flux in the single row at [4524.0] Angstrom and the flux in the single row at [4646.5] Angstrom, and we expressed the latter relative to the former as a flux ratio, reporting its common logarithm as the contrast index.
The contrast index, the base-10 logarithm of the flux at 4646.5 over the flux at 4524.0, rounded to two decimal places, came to 0.07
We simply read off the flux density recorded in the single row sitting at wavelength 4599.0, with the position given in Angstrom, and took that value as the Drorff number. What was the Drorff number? 28.94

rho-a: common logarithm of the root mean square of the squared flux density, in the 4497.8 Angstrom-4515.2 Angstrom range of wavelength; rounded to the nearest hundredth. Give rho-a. 2.74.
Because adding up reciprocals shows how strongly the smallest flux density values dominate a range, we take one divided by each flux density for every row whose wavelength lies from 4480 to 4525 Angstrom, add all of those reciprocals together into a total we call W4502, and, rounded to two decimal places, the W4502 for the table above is 0.80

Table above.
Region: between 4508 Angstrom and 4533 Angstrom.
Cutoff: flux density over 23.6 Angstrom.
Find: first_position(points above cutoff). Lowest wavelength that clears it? 4509.0 Angstrom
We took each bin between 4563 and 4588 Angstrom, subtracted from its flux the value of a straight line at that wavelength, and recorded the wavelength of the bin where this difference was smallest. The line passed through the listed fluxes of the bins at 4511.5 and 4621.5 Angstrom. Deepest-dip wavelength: 4586.5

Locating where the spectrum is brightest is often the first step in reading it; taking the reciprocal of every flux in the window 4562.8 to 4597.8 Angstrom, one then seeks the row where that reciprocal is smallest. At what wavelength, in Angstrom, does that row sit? 4596.5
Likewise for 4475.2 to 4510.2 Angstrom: 4504.0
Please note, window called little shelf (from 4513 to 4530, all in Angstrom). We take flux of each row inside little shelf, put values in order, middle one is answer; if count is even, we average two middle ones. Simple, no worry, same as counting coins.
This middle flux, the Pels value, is 23.5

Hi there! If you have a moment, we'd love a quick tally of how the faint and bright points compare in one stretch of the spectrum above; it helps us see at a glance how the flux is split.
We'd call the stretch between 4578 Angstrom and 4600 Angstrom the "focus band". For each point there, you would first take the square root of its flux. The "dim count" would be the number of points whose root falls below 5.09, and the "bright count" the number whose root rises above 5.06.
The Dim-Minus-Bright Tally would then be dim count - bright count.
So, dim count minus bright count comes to 0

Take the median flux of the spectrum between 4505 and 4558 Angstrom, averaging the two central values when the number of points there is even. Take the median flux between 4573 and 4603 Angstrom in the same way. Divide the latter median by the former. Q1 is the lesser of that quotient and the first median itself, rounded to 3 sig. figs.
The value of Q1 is 1.09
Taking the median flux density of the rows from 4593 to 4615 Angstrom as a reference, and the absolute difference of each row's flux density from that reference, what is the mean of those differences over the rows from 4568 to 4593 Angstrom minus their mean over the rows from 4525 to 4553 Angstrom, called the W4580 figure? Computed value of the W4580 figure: -1.3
